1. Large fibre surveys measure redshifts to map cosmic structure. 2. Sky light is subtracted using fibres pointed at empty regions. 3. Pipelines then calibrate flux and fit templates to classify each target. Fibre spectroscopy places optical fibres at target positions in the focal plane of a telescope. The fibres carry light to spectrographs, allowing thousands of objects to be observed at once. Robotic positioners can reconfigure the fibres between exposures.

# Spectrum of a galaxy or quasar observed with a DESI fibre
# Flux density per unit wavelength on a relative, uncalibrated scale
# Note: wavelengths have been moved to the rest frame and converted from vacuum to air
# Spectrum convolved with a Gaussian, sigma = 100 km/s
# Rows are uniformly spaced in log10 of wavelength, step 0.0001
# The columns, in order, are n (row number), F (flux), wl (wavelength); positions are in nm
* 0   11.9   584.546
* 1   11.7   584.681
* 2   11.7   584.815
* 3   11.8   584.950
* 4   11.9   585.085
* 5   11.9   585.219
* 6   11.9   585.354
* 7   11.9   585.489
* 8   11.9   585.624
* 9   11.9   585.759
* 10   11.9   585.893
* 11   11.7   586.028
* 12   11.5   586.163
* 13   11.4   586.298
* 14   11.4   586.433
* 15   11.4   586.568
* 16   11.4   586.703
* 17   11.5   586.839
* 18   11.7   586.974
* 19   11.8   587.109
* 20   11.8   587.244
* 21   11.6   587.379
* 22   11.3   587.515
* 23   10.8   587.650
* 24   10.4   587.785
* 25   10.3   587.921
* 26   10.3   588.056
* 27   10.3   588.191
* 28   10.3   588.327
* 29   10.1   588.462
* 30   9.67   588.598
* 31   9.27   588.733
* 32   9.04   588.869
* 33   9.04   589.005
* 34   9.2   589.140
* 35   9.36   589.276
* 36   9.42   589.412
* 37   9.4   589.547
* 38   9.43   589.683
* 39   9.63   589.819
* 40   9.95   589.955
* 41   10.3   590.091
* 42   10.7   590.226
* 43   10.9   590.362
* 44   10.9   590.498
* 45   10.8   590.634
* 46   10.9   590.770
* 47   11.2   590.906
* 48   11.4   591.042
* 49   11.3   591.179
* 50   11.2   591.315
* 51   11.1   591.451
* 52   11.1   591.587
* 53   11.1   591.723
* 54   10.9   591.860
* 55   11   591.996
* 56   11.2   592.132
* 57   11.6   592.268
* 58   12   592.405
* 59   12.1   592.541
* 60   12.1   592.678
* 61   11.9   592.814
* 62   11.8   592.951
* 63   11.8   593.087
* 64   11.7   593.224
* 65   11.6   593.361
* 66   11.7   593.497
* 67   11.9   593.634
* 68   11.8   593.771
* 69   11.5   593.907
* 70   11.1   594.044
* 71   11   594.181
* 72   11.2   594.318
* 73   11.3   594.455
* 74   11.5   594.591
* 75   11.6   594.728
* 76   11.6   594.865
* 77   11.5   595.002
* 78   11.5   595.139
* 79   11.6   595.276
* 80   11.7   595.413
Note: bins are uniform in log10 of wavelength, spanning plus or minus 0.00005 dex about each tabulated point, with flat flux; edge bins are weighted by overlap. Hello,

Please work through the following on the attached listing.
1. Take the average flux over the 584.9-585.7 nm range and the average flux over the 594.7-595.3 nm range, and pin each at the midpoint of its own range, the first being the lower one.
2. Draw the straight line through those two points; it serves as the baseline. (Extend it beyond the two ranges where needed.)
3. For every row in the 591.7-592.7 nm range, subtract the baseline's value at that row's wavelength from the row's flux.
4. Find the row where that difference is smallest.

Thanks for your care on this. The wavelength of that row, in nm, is 591.860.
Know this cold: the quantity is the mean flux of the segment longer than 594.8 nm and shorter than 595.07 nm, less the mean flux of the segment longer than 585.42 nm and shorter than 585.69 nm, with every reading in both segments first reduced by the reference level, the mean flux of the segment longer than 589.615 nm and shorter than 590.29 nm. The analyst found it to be -0.35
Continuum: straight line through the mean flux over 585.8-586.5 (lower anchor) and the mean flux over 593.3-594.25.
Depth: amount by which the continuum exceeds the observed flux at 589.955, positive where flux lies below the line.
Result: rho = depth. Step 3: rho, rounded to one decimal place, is 1.6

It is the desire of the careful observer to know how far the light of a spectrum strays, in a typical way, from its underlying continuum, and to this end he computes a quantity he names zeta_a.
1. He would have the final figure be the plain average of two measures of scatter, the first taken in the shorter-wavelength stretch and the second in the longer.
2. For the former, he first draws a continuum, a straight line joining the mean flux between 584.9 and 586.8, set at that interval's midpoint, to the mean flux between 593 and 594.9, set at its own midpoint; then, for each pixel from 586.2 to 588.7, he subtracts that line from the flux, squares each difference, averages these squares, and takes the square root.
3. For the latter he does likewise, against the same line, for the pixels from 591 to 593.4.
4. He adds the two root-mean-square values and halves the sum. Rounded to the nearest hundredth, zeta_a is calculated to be 0.68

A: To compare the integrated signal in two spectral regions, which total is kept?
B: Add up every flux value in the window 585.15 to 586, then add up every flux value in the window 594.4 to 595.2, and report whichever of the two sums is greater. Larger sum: 71.4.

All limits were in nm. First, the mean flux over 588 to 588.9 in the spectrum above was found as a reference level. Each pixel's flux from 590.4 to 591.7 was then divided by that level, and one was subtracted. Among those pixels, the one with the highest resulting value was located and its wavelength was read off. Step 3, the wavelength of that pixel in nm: 591.042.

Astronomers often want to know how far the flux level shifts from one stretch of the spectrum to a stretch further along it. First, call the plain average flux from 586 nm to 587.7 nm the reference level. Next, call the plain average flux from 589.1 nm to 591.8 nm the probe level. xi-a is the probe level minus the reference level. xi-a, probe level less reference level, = -1.0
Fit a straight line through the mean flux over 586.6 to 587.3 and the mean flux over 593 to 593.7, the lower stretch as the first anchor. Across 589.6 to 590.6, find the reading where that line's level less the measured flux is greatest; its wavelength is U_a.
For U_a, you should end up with 589.683 nm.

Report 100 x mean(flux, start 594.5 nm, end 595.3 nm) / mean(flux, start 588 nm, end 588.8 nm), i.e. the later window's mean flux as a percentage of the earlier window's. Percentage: 116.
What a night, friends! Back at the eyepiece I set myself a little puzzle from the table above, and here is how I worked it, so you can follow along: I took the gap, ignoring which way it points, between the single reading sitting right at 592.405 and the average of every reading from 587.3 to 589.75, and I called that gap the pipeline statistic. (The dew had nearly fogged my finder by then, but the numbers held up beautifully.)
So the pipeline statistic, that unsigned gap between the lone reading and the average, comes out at 2.0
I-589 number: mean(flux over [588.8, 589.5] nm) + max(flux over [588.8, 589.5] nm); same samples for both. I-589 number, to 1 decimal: 18.6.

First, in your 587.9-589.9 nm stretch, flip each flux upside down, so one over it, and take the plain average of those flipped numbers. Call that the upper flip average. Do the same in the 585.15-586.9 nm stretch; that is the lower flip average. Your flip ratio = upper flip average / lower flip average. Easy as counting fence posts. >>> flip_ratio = 1.21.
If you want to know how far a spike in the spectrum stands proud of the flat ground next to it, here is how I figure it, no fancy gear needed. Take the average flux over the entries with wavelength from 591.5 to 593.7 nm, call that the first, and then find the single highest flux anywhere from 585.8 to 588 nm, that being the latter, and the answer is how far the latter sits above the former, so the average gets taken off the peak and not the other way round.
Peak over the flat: 0.3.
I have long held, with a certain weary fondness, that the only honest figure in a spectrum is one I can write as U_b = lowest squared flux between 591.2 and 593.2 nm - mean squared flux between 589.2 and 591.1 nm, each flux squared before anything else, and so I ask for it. 12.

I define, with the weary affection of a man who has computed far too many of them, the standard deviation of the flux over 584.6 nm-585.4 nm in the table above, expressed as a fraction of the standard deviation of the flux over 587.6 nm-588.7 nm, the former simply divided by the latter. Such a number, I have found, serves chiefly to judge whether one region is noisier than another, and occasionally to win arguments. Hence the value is 0.31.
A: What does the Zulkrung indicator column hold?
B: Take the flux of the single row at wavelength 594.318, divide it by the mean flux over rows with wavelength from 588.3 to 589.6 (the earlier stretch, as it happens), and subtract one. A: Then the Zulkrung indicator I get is 0.18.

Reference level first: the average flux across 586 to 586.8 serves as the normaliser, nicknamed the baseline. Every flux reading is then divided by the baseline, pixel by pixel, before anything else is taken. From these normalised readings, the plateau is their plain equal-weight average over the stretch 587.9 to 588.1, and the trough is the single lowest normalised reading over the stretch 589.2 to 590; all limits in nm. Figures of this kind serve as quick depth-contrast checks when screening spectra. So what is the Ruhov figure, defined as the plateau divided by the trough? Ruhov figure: 1.10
